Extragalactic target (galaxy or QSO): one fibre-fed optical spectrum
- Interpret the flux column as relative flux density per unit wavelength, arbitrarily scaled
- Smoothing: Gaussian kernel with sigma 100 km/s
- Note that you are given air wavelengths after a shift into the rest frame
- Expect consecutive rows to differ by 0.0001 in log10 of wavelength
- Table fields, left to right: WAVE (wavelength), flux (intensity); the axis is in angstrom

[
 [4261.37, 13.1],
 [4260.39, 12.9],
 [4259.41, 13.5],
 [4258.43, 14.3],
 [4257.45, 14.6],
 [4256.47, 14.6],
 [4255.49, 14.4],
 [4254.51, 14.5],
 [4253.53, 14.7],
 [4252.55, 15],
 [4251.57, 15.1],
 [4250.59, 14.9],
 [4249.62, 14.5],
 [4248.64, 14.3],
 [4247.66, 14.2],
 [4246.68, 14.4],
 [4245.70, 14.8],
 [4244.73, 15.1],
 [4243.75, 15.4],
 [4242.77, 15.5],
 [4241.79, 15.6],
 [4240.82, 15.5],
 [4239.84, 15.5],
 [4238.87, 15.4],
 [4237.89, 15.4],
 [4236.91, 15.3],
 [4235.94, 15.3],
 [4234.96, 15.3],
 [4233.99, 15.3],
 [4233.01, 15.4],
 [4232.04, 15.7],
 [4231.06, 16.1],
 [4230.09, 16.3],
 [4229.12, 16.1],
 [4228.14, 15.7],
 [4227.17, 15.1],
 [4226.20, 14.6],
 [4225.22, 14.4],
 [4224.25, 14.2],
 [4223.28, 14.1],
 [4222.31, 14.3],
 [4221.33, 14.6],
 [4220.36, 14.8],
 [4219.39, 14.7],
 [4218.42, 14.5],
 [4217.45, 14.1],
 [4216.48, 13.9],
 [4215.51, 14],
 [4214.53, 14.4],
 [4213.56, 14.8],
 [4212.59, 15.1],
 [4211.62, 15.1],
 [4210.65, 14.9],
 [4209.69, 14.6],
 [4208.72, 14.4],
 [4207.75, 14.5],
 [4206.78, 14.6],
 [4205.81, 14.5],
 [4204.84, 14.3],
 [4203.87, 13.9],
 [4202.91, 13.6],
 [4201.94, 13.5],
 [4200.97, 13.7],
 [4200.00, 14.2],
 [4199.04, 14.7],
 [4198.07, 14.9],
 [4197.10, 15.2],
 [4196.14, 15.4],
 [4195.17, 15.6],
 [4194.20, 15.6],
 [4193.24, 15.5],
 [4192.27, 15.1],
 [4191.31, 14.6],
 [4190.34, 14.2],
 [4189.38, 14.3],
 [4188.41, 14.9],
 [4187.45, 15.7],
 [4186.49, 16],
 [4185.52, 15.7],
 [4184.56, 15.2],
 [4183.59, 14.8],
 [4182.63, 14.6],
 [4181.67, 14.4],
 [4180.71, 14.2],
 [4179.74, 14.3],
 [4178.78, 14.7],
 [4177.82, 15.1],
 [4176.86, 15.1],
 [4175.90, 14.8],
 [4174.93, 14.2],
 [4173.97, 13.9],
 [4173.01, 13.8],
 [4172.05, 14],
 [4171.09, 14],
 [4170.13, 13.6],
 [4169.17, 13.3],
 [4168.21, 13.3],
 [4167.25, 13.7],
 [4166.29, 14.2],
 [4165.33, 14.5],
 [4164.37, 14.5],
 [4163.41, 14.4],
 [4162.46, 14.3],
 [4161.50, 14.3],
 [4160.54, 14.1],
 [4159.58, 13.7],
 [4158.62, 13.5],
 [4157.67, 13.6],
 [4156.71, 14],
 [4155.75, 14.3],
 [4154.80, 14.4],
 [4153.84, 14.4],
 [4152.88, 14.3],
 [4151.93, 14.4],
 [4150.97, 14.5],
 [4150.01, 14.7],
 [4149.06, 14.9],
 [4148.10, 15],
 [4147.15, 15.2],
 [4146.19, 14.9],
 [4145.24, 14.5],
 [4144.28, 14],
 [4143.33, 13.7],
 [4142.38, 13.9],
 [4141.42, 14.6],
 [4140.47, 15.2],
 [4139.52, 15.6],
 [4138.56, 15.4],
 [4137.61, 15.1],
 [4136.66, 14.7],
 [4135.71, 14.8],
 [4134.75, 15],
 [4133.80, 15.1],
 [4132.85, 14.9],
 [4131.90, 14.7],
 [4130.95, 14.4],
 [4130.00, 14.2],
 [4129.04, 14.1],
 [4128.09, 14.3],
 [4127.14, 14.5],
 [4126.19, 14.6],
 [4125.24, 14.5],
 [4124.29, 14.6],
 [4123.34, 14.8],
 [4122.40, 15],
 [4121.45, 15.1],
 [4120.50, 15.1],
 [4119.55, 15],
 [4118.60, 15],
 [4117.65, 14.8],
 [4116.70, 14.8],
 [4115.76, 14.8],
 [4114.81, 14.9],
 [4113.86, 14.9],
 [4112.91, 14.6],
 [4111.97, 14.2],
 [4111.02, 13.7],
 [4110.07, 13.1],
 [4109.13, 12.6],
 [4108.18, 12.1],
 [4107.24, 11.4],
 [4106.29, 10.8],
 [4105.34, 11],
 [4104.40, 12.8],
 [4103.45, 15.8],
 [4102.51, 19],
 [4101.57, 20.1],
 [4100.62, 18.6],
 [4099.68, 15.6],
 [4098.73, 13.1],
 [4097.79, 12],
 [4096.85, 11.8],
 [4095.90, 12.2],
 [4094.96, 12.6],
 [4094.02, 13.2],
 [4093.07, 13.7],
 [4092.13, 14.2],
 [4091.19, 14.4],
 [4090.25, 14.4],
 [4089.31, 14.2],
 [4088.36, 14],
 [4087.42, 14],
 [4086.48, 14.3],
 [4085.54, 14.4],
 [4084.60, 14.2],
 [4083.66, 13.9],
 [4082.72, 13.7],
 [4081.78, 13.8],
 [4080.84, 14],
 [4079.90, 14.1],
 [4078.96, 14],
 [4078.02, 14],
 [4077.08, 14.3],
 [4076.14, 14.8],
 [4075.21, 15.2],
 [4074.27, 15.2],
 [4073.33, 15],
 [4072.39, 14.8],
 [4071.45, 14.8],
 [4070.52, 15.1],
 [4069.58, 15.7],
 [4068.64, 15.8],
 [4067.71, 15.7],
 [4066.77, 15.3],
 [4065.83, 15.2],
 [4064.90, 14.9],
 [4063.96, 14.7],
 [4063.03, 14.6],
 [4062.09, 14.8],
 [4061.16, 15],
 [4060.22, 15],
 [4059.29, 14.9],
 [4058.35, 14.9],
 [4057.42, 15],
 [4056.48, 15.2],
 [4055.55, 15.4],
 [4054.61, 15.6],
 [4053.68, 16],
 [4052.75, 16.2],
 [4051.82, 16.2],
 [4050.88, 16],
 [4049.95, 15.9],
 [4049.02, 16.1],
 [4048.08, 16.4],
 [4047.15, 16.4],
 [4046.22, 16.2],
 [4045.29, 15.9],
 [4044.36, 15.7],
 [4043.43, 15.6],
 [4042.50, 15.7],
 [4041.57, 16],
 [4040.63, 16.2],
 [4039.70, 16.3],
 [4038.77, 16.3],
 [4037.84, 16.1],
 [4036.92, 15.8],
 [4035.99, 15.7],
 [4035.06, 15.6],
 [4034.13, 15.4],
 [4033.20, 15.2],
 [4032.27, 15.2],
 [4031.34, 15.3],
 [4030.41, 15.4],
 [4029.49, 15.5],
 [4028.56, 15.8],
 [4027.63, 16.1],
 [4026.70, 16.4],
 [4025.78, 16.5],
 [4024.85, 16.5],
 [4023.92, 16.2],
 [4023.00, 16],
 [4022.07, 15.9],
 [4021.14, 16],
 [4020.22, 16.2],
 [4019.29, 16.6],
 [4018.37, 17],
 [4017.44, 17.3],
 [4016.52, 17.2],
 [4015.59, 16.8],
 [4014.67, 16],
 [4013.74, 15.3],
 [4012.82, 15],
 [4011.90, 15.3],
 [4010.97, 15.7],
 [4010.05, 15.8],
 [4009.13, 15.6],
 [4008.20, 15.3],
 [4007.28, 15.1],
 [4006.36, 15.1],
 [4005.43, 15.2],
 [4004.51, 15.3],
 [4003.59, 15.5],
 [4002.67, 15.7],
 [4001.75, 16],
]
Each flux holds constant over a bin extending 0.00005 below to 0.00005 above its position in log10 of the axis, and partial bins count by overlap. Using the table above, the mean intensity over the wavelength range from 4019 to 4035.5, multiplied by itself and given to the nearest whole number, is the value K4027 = 252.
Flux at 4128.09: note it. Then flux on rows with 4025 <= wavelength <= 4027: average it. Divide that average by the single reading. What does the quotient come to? 1.15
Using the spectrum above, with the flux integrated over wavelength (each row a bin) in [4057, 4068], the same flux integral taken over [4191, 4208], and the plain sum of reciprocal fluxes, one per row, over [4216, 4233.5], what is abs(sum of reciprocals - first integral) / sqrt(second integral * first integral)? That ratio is 0.8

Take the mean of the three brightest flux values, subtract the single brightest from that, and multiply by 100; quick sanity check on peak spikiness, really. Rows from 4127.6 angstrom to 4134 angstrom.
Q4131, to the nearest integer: -20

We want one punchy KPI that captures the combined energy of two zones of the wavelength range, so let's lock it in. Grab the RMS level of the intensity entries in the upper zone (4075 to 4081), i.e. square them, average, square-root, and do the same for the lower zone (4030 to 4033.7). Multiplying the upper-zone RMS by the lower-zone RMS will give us 219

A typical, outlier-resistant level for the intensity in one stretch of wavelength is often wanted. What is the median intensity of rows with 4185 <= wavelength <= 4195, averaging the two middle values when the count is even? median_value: 15.3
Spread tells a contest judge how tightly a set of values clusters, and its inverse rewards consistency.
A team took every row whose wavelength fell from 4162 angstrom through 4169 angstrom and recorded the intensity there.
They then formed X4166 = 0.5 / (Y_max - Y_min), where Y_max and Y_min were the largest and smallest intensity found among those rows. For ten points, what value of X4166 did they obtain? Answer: 0.42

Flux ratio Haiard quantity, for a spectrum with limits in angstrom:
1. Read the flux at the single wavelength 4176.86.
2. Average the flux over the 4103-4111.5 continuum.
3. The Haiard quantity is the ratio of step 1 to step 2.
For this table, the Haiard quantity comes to 1.20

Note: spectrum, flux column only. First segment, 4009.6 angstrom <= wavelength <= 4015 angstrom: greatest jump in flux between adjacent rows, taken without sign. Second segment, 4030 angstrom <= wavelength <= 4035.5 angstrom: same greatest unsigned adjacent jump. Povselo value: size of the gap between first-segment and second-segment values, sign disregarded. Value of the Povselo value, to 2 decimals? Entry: 0.50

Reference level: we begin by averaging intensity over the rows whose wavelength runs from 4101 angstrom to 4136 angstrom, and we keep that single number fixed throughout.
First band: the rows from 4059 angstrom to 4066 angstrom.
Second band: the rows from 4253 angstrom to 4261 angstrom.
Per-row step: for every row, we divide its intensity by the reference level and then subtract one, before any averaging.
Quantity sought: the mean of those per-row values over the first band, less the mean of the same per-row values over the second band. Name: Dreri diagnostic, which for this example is 0.05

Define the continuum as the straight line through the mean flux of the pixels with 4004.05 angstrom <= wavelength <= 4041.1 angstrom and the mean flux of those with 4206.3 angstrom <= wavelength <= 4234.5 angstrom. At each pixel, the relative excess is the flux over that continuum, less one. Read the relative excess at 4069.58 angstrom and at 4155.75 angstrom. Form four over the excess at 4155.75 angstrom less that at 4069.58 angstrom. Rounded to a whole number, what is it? -64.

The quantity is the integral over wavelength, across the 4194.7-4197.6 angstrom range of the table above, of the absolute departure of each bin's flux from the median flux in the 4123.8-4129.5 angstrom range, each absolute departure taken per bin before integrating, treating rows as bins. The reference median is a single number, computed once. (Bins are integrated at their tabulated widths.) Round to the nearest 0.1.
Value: 2.6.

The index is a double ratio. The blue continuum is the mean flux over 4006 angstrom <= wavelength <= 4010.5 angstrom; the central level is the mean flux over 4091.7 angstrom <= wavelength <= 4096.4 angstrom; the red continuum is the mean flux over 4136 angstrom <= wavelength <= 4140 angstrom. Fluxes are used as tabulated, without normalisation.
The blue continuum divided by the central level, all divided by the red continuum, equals 0.077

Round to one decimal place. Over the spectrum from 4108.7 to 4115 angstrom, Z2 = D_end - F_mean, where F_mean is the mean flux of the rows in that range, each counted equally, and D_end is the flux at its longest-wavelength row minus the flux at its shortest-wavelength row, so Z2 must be -11.7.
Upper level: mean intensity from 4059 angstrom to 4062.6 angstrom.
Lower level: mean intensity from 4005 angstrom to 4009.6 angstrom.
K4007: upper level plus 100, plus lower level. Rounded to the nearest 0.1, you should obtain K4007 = 130.2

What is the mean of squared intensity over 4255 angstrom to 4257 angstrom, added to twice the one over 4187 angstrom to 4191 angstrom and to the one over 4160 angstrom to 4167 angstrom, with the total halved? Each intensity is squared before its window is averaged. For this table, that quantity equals 426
